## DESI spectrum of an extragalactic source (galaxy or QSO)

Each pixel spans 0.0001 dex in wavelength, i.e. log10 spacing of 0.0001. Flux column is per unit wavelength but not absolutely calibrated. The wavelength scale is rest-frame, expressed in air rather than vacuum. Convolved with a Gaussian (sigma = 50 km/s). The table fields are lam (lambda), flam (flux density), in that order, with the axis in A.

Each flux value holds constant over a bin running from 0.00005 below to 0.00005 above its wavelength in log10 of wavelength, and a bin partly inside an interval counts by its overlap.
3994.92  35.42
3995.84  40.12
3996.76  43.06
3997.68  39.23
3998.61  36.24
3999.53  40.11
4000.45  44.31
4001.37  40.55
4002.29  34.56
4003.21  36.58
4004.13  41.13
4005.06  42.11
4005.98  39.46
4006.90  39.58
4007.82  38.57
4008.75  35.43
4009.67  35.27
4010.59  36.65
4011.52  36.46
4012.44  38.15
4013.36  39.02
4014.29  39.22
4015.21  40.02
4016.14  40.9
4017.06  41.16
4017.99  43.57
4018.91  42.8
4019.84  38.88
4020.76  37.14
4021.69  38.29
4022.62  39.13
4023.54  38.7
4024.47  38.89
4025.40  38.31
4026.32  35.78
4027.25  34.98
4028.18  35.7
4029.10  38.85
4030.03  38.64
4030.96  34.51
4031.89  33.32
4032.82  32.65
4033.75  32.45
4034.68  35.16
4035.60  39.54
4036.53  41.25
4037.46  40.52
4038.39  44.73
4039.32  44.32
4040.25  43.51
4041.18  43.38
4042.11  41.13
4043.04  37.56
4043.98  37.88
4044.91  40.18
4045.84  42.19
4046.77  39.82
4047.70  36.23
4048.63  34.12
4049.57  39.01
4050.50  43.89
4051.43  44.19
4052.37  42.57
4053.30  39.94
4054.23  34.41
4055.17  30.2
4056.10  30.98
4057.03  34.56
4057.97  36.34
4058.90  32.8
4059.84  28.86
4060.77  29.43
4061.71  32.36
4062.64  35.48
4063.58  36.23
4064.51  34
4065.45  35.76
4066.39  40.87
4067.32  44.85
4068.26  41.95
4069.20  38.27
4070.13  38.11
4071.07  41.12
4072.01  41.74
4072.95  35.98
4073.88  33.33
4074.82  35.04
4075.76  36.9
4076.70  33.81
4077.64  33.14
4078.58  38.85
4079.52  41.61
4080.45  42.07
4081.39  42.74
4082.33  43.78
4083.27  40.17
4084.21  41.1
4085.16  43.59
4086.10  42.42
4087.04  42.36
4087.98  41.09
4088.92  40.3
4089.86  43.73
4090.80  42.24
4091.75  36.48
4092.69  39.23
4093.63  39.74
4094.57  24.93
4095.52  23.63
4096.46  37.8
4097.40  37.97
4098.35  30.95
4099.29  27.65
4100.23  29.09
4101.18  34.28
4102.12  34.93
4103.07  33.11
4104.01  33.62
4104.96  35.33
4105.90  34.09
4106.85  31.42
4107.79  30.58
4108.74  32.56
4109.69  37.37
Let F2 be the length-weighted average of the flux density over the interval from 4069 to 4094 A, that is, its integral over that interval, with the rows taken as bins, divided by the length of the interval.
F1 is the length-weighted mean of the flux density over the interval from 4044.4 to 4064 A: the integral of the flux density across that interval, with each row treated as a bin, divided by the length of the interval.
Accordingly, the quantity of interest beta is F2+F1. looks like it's 76.0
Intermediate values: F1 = 36.4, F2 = 39.61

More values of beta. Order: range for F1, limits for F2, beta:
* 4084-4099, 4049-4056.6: 75.8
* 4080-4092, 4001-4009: 80.5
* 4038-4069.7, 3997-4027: 76.9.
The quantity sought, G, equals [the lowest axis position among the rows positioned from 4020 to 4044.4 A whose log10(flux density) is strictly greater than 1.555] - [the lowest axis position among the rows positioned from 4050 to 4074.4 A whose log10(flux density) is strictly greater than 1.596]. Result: -29.7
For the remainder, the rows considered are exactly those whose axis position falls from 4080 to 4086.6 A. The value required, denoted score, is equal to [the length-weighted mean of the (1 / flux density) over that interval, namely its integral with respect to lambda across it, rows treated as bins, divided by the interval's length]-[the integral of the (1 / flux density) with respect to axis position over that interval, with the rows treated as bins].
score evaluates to -0.132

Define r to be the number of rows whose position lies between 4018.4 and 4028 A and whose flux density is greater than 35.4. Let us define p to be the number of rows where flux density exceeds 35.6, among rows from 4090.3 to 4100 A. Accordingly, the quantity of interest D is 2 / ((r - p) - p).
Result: -0.67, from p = 6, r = 9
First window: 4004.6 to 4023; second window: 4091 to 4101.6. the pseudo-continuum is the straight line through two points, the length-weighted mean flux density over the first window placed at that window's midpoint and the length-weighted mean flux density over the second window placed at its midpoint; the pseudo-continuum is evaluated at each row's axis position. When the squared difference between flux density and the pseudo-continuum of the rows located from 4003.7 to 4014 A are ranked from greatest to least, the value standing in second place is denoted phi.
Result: 16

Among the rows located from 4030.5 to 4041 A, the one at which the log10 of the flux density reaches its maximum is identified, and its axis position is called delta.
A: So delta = 4038.39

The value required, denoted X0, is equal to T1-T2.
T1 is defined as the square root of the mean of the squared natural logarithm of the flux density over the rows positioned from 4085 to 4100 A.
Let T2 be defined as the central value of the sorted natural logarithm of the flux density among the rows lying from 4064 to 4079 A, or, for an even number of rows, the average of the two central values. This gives -0.02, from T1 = 3.60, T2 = 3.62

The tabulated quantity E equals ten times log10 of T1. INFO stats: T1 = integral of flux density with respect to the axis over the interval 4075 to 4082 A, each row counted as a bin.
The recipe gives 24.3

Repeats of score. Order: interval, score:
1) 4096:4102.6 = -0.171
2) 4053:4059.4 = -0.160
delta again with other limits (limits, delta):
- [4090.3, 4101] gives 4090.80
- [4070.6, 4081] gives 4080.45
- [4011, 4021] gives 4017.99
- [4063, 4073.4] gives 4067.32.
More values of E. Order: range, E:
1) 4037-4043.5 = 24.4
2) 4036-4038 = 19.1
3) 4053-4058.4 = 22.7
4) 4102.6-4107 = 21.7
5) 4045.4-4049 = 21.4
